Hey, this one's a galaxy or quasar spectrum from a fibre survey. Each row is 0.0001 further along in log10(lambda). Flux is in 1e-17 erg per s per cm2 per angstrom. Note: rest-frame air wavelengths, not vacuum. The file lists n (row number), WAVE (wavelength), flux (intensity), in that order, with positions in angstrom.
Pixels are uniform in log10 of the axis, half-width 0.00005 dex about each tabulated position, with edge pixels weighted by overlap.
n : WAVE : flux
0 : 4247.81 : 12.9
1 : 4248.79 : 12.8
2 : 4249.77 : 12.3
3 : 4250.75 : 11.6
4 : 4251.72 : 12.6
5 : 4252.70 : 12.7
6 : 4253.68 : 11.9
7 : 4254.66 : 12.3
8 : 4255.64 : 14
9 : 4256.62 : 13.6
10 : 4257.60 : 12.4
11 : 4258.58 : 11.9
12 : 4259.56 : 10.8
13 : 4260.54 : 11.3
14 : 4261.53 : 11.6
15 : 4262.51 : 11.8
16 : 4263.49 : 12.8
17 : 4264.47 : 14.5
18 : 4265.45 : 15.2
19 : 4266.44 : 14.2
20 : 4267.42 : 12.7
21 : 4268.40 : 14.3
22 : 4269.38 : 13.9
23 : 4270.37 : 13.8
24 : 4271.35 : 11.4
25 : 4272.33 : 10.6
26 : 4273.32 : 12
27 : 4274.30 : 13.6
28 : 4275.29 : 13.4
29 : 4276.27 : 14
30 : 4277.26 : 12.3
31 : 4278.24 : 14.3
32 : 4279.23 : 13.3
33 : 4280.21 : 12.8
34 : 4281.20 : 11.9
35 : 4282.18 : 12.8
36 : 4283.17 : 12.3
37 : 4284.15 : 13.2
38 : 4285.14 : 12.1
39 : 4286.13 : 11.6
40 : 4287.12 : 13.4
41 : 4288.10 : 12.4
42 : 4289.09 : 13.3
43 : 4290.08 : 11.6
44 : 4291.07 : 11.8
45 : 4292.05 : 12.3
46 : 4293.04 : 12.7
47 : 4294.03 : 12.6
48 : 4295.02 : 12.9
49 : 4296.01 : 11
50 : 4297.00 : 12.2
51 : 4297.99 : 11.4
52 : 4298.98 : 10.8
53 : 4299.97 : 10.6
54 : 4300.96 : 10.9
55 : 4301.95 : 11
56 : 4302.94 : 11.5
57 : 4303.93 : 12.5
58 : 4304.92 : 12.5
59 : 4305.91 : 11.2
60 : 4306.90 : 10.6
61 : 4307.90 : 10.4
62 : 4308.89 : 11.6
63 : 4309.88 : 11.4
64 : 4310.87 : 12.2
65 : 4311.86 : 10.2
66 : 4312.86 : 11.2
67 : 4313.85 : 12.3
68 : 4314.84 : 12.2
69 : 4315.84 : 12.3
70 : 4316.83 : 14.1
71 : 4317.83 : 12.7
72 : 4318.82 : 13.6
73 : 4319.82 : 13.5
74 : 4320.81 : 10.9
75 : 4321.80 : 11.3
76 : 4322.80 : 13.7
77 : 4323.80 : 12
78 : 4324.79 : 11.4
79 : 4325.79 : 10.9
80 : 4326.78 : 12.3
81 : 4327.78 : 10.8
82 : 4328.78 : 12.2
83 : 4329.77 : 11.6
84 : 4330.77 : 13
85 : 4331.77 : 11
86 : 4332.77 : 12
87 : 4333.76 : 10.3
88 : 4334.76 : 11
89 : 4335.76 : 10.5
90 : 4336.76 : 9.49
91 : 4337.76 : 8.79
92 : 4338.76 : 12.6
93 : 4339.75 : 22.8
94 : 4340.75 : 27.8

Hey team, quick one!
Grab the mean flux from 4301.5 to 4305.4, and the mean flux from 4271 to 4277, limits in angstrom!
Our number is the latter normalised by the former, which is 1.05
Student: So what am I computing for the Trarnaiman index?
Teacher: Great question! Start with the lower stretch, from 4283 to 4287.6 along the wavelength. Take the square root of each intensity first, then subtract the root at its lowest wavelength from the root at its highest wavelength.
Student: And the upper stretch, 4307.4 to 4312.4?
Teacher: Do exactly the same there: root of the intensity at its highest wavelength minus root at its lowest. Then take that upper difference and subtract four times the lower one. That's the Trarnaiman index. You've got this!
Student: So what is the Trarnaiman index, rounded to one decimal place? -0.6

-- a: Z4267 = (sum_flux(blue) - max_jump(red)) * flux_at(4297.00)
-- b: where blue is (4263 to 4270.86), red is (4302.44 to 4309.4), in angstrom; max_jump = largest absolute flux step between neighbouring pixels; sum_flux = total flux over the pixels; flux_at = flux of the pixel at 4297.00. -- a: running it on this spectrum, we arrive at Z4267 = 1343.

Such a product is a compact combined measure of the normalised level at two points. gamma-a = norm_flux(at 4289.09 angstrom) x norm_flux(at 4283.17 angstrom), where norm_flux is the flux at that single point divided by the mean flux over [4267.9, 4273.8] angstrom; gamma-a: 1.02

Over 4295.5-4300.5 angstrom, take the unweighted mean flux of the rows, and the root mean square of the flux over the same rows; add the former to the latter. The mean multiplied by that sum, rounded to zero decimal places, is 251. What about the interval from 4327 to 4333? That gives 277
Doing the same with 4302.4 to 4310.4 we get 263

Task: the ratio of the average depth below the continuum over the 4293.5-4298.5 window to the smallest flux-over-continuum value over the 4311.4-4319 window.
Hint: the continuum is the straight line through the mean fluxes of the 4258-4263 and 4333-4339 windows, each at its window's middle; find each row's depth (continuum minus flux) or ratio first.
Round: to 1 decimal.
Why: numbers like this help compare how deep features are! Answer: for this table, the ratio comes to -1.1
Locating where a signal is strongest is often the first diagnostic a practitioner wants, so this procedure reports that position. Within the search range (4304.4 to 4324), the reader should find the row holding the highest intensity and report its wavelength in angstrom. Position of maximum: 4316.83 angstrom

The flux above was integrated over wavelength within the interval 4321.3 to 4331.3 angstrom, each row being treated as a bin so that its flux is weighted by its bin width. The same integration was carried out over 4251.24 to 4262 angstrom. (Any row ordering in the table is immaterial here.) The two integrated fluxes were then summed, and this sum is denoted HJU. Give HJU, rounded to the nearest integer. 251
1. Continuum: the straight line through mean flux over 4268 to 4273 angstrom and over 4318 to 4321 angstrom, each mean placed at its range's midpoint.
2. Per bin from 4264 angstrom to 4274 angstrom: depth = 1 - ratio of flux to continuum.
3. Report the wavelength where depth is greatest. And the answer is 4272.33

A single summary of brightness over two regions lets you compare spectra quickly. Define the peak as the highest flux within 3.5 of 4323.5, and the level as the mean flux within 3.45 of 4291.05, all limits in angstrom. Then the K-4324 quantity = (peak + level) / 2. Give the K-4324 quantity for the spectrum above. 13.0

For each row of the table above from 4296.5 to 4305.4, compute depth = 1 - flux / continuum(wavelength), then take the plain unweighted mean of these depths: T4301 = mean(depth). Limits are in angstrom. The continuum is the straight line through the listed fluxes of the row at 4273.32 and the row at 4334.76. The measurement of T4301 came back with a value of 0.005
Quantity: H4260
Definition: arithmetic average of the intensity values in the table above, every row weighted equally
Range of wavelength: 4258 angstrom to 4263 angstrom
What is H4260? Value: 11.5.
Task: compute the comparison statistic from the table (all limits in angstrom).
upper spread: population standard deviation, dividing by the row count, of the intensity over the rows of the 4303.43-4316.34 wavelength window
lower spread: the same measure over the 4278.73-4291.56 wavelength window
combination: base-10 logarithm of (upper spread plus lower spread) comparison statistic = 0.16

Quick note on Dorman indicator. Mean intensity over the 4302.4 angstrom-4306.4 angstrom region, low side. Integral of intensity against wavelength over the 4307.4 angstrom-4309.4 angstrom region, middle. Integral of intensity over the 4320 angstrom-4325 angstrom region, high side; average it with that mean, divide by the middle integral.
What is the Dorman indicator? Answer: 1.63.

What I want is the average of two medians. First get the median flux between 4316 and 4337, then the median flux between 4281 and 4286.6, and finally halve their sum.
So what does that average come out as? 11.9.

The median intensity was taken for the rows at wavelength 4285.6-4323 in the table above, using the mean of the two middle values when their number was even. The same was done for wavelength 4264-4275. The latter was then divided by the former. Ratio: 1.15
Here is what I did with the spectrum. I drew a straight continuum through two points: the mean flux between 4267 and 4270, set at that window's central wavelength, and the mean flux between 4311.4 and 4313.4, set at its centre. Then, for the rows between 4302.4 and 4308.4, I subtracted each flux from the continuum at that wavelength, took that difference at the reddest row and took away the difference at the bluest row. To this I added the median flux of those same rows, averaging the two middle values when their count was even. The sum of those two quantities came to 12.1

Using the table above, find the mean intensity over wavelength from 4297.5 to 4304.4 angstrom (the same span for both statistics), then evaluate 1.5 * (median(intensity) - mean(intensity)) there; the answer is -0.36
